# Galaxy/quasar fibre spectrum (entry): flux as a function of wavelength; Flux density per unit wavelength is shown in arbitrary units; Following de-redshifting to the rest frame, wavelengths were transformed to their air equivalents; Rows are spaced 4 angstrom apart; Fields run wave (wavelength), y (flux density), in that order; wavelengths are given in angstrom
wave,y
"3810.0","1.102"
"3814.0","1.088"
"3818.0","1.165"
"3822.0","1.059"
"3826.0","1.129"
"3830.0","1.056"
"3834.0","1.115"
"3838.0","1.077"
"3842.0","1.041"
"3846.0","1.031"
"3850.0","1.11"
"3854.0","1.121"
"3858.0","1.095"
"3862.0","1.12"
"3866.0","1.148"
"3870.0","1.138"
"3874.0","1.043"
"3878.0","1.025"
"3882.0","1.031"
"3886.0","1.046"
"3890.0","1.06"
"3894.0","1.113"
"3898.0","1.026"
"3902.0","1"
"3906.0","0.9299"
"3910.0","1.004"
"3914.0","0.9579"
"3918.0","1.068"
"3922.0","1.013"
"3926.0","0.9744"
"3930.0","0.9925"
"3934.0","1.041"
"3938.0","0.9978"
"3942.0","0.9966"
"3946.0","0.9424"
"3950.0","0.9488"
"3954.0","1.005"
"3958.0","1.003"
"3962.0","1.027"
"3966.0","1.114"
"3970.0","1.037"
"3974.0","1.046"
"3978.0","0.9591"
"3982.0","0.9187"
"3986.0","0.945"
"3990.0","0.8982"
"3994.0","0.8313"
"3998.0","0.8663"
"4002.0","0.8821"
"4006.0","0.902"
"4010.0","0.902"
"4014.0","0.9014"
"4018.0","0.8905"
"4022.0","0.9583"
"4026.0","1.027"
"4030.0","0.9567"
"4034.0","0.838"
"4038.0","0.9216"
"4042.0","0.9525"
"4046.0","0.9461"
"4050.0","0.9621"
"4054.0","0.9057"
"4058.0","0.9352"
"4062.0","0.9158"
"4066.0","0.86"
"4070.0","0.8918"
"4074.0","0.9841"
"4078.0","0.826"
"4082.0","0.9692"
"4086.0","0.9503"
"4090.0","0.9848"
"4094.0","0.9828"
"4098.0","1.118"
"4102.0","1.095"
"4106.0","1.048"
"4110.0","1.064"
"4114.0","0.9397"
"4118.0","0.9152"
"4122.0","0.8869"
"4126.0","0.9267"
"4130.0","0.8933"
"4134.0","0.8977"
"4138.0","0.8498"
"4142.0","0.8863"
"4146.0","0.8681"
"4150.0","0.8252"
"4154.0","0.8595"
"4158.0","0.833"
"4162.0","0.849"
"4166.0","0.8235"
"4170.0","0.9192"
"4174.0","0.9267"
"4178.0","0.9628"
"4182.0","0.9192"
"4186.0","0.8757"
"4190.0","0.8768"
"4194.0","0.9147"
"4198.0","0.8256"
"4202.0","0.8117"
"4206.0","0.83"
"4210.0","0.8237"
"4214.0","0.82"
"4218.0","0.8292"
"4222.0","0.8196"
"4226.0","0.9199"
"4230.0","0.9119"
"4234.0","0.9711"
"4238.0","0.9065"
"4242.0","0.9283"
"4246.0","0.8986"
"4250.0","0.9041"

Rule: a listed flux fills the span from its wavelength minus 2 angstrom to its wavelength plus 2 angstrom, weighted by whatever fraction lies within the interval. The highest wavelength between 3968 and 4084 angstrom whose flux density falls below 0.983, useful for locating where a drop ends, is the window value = 4082.0 angstrom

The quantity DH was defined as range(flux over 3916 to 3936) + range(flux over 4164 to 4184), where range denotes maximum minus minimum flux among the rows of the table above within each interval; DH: 0.23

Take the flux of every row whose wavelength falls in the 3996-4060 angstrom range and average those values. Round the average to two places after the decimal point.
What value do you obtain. 0.92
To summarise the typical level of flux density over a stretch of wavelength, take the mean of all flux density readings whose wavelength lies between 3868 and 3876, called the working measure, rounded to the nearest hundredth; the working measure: 1.09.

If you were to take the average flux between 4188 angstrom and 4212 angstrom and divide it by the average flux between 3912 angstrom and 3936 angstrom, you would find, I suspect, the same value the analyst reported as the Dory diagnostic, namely 0.84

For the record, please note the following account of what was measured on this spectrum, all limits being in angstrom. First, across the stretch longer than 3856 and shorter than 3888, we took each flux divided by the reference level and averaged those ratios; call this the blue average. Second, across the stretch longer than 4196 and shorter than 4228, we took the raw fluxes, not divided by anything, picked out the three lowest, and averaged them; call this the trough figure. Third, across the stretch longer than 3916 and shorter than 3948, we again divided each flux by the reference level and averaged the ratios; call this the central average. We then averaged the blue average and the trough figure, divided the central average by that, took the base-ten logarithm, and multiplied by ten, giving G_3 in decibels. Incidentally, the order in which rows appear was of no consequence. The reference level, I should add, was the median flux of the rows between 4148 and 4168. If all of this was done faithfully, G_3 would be 0.57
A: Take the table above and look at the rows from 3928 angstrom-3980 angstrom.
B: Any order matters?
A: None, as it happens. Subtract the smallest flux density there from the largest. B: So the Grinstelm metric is 0.17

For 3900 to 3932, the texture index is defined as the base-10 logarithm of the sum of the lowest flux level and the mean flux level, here 0.284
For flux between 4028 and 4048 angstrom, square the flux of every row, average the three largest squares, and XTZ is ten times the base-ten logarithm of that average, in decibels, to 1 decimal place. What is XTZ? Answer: -0.4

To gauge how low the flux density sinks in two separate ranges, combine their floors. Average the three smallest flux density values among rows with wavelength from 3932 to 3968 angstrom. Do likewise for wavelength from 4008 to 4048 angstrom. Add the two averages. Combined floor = 1.84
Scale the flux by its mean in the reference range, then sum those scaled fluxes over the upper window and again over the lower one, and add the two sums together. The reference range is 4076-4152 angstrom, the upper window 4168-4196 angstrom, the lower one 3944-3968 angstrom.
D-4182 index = 13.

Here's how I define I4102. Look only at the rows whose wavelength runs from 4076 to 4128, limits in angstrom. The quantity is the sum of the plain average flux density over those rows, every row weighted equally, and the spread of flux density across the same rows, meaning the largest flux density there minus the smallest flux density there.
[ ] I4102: 1.27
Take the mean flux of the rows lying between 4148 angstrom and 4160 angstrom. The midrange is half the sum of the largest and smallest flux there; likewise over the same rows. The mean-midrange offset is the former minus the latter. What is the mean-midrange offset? -0.0031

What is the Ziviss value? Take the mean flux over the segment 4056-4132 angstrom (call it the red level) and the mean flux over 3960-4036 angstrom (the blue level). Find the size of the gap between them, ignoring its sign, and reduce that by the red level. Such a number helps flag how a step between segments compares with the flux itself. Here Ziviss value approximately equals -0.94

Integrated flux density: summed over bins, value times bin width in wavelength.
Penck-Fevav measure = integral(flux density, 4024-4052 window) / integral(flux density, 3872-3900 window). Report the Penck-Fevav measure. 0.90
